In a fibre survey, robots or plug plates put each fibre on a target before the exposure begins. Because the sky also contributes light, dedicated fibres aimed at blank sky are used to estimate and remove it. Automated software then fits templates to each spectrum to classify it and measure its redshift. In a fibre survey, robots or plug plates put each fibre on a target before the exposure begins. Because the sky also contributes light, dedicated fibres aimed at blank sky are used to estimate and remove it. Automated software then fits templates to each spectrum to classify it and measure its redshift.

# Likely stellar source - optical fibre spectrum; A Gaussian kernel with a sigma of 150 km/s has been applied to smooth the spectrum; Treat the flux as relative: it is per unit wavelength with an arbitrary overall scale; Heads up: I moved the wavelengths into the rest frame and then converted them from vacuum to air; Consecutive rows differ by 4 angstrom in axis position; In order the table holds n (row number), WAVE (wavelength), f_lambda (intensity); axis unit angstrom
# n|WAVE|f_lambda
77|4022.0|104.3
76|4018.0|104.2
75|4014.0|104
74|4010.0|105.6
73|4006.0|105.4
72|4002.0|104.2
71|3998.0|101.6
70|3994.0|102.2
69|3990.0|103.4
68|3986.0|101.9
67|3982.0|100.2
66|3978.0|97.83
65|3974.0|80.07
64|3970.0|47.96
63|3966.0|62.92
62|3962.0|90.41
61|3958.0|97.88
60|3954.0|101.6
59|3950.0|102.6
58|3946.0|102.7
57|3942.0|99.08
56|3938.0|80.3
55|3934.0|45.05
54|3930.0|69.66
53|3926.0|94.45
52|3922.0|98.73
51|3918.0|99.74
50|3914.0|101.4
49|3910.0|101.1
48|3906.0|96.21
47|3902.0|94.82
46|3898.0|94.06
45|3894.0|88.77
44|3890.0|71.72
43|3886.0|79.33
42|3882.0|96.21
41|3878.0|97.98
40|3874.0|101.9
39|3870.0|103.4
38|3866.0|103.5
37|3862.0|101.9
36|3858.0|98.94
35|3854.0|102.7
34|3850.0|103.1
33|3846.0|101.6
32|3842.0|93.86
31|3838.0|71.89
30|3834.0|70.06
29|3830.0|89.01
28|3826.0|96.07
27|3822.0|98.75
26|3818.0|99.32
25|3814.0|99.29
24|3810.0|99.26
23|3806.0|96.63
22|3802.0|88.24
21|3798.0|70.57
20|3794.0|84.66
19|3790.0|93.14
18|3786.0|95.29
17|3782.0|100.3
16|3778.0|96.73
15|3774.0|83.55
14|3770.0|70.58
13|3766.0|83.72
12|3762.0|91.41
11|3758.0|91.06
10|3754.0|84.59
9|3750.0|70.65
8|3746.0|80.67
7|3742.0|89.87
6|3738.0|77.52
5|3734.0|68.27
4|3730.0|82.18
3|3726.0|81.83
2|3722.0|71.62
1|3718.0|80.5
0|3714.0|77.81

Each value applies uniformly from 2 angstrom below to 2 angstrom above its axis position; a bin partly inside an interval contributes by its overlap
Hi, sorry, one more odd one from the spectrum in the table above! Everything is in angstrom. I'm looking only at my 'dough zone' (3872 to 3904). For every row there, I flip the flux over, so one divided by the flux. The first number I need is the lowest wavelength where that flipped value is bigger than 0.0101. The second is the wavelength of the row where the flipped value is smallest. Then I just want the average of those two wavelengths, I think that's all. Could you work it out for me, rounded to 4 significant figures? 3876 angstrom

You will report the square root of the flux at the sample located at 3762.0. 9.6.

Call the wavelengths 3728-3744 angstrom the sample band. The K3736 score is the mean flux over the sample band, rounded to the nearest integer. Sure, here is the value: 79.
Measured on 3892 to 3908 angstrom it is 93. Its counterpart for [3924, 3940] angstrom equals 72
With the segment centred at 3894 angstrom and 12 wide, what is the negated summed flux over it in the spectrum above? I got -255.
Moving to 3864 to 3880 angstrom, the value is -407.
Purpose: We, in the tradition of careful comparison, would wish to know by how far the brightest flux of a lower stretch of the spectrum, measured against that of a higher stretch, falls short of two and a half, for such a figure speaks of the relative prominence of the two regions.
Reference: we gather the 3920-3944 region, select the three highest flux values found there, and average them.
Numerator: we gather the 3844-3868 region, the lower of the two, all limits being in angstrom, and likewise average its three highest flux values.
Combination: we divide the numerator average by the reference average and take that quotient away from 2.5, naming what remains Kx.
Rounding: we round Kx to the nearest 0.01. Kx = 1.44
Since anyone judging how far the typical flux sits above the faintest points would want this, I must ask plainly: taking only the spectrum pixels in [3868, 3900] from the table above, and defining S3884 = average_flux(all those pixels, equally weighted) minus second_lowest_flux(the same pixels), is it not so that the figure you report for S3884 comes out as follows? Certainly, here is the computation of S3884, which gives 12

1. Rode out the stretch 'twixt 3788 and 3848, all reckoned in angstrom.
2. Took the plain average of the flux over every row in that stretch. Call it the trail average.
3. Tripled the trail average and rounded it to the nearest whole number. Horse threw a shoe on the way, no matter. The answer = 270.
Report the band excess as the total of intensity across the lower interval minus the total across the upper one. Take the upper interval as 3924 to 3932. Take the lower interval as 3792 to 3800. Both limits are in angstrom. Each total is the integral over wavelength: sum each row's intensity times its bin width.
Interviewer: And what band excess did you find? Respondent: -36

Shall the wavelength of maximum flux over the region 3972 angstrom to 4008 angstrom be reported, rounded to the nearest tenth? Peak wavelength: 4006.0 angstrom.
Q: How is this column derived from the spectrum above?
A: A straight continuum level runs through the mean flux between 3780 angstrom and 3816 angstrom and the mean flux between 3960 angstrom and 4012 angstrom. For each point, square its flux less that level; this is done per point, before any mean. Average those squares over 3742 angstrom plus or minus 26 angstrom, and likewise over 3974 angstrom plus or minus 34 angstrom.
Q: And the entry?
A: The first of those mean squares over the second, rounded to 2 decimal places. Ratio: 0.68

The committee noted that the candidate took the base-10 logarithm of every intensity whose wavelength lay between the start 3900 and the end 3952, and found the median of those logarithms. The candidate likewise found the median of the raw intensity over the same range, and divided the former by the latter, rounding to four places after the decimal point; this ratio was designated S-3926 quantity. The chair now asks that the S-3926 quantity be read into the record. 0.0202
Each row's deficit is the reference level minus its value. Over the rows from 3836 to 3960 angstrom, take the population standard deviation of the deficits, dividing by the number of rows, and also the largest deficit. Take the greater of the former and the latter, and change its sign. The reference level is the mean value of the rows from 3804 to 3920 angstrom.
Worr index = -50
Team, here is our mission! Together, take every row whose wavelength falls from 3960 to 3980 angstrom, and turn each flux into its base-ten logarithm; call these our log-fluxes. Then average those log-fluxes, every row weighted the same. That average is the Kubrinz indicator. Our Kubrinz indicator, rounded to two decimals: 1.87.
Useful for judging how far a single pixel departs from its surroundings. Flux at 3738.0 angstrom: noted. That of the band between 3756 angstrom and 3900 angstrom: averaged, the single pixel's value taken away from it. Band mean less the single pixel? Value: 14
